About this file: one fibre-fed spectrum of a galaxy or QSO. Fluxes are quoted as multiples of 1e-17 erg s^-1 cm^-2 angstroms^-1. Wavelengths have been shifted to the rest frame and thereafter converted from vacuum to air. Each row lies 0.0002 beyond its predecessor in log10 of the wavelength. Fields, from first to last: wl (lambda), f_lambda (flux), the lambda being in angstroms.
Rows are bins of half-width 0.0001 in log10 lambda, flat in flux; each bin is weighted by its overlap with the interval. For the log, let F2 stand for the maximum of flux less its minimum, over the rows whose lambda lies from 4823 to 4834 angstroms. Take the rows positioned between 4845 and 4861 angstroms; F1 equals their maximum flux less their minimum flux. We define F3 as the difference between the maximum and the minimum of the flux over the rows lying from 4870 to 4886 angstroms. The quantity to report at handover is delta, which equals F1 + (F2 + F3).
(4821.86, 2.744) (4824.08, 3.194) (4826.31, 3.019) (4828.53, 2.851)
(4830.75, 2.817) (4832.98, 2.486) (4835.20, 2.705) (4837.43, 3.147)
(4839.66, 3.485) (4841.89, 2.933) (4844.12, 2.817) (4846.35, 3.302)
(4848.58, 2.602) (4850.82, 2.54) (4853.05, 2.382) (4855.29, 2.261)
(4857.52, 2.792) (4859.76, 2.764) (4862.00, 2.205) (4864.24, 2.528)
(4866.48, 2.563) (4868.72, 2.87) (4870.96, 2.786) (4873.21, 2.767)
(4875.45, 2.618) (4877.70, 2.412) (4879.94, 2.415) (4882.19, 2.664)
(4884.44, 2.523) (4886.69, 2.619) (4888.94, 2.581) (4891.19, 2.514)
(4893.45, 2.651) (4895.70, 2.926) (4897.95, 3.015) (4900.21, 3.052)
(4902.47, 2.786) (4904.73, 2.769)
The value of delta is 2.1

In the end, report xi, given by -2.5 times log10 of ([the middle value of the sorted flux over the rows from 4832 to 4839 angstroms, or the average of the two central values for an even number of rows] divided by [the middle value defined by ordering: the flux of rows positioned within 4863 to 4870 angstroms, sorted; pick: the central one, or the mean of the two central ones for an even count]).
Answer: -0.06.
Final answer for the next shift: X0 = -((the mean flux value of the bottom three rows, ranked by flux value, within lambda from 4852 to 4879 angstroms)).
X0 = -2.28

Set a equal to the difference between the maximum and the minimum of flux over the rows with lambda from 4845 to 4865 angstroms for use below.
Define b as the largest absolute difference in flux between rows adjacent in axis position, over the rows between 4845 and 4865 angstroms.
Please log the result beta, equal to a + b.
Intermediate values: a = 1.1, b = 0.70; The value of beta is 1.80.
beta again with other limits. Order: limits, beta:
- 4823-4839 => 1.15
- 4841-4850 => 1.40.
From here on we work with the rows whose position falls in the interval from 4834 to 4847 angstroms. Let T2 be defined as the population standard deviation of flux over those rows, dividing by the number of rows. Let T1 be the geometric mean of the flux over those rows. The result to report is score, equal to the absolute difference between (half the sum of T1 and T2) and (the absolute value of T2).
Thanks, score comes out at 1.39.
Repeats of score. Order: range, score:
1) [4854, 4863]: 1.11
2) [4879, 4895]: 1.24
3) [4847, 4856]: 1.15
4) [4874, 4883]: 1.20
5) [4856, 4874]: 1.22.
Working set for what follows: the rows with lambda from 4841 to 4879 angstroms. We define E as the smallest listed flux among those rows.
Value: 2.205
